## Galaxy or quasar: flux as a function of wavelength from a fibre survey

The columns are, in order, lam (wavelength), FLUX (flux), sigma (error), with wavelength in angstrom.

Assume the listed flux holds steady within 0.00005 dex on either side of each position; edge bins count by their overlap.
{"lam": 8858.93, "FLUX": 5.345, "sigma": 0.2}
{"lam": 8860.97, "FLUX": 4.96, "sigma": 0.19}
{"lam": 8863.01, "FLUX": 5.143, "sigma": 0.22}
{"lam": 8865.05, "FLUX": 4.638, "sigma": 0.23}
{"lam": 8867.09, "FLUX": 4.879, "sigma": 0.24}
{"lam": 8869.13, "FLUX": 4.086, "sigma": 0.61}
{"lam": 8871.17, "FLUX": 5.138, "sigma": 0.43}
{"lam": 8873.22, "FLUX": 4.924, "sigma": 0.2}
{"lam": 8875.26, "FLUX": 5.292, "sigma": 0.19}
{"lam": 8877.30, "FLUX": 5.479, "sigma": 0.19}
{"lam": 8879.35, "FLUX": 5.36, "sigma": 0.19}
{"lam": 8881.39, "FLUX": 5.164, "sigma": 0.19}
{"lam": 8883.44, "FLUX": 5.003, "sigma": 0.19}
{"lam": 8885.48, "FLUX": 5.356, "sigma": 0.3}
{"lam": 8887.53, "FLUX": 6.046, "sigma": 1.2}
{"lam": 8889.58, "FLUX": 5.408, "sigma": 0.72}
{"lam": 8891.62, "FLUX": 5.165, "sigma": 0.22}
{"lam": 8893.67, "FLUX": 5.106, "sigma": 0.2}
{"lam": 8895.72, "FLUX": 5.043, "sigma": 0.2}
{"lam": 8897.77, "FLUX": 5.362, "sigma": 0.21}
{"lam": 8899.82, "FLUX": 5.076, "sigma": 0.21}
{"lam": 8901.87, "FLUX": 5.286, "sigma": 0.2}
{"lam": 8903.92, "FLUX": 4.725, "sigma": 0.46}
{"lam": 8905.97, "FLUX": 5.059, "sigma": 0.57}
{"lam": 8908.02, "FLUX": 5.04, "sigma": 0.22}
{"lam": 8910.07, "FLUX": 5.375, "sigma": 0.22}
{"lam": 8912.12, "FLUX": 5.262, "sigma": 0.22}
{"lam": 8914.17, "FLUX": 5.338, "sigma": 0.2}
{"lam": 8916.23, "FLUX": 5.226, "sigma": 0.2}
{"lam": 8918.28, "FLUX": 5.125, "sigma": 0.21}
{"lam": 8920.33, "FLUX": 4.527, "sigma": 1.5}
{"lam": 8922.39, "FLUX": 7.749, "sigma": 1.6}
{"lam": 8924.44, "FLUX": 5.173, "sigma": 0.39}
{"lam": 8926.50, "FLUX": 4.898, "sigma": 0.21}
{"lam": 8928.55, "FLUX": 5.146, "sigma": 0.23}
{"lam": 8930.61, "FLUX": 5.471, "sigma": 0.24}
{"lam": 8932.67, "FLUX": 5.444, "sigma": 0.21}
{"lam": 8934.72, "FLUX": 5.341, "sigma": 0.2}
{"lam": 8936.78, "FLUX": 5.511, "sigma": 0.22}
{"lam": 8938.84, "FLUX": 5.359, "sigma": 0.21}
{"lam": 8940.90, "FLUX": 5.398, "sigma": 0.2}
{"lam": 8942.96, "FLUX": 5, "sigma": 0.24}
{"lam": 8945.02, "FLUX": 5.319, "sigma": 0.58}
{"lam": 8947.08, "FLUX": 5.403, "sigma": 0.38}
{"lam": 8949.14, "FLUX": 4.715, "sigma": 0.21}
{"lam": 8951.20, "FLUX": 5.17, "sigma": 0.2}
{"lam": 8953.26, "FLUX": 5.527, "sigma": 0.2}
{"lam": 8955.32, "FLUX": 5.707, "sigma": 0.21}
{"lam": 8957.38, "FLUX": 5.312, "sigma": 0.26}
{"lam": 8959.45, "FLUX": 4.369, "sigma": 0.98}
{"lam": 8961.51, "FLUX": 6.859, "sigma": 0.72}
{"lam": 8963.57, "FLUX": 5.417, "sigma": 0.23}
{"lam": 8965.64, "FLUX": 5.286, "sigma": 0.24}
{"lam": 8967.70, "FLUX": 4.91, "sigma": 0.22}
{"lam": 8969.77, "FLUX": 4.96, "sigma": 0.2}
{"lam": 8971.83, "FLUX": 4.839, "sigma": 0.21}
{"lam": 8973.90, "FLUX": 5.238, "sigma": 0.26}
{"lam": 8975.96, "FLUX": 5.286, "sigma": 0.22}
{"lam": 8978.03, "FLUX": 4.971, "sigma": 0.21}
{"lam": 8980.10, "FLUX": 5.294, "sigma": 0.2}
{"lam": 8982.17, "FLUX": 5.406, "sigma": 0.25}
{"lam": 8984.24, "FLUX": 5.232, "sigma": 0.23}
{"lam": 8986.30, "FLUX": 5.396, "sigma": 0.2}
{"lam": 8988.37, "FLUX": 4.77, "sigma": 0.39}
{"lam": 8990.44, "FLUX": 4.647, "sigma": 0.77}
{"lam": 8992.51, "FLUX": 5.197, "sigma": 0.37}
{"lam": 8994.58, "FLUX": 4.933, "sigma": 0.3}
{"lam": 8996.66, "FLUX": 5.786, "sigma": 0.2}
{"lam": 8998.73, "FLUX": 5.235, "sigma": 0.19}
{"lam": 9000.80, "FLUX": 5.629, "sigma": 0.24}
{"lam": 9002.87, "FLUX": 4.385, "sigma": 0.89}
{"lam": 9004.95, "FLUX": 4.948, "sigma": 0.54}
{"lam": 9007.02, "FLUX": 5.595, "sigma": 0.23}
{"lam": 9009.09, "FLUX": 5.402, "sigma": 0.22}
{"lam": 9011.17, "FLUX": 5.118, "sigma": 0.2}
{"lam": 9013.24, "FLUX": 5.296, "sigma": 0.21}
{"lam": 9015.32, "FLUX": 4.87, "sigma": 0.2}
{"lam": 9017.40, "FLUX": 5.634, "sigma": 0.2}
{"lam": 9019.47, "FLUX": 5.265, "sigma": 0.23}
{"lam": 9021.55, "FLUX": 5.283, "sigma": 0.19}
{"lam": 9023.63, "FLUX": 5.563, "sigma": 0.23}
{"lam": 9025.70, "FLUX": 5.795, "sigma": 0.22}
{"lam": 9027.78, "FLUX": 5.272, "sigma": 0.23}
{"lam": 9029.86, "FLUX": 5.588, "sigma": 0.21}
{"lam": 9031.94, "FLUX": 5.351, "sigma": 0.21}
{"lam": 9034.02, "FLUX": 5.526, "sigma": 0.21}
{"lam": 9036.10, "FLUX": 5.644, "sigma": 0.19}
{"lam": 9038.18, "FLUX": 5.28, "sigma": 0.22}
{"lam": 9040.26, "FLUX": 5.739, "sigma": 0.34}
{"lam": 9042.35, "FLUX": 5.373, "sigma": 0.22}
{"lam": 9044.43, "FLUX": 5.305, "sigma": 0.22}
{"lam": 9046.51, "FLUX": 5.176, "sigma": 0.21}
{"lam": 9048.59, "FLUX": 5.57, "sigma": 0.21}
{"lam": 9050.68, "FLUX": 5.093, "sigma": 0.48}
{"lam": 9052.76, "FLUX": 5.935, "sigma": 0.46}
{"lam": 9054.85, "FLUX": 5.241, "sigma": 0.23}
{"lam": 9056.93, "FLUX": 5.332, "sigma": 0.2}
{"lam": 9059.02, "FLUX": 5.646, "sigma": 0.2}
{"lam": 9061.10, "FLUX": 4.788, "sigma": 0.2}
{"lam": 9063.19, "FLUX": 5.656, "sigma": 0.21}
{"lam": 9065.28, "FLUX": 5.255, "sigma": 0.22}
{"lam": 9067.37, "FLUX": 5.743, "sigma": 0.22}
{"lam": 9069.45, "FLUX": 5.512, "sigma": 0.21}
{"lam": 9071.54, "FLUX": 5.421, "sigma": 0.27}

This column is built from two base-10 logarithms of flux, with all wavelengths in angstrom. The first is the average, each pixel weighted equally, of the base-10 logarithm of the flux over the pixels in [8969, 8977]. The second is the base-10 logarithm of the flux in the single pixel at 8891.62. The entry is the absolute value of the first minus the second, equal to 0.007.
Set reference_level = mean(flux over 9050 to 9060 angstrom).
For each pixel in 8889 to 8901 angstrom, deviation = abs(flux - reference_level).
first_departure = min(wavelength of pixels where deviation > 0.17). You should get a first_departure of 8891.62 angstrom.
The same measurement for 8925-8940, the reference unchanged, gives 8926.50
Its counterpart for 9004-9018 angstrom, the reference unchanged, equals 9004.95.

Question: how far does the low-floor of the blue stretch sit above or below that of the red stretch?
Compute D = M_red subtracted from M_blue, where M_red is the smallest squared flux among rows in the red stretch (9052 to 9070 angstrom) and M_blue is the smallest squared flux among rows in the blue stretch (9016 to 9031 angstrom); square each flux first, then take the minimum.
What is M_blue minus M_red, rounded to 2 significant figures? 4.8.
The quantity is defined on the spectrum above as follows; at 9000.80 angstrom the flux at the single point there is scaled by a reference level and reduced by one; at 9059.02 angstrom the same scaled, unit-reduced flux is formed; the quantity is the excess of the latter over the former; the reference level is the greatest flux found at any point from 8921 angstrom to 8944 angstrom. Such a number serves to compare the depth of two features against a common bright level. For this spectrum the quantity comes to 0.00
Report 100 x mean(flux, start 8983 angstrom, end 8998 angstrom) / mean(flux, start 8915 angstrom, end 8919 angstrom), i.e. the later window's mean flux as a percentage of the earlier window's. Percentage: 99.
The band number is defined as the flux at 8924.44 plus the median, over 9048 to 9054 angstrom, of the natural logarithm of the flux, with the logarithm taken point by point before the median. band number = 6.89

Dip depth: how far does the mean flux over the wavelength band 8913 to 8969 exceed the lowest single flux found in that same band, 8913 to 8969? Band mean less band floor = 0.99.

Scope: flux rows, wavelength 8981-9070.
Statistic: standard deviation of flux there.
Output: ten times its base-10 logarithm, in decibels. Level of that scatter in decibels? -4.8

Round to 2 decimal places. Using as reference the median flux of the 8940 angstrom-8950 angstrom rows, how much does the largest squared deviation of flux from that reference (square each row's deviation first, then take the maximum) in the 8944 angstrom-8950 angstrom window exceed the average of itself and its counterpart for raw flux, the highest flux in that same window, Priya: -2.52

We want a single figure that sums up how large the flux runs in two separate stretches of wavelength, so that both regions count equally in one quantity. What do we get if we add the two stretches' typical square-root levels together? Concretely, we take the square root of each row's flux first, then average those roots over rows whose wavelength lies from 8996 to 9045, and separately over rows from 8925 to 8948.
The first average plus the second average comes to 4.62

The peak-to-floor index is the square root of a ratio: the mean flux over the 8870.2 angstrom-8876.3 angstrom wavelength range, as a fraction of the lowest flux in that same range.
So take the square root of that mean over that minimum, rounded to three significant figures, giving 1.02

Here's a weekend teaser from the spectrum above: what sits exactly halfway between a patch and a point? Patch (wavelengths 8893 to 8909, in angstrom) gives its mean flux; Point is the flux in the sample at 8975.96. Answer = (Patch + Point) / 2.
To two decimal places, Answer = 5.19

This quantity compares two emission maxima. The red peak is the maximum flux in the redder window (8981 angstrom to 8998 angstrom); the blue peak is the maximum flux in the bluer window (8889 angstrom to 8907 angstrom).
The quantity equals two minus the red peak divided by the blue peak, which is 0.93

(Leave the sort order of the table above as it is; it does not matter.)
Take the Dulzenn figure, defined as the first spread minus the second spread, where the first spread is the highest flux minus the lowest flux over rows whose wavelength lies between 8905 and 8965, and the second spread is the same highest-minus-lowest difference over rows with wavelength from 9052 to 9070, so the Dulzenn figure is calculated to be 2.2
